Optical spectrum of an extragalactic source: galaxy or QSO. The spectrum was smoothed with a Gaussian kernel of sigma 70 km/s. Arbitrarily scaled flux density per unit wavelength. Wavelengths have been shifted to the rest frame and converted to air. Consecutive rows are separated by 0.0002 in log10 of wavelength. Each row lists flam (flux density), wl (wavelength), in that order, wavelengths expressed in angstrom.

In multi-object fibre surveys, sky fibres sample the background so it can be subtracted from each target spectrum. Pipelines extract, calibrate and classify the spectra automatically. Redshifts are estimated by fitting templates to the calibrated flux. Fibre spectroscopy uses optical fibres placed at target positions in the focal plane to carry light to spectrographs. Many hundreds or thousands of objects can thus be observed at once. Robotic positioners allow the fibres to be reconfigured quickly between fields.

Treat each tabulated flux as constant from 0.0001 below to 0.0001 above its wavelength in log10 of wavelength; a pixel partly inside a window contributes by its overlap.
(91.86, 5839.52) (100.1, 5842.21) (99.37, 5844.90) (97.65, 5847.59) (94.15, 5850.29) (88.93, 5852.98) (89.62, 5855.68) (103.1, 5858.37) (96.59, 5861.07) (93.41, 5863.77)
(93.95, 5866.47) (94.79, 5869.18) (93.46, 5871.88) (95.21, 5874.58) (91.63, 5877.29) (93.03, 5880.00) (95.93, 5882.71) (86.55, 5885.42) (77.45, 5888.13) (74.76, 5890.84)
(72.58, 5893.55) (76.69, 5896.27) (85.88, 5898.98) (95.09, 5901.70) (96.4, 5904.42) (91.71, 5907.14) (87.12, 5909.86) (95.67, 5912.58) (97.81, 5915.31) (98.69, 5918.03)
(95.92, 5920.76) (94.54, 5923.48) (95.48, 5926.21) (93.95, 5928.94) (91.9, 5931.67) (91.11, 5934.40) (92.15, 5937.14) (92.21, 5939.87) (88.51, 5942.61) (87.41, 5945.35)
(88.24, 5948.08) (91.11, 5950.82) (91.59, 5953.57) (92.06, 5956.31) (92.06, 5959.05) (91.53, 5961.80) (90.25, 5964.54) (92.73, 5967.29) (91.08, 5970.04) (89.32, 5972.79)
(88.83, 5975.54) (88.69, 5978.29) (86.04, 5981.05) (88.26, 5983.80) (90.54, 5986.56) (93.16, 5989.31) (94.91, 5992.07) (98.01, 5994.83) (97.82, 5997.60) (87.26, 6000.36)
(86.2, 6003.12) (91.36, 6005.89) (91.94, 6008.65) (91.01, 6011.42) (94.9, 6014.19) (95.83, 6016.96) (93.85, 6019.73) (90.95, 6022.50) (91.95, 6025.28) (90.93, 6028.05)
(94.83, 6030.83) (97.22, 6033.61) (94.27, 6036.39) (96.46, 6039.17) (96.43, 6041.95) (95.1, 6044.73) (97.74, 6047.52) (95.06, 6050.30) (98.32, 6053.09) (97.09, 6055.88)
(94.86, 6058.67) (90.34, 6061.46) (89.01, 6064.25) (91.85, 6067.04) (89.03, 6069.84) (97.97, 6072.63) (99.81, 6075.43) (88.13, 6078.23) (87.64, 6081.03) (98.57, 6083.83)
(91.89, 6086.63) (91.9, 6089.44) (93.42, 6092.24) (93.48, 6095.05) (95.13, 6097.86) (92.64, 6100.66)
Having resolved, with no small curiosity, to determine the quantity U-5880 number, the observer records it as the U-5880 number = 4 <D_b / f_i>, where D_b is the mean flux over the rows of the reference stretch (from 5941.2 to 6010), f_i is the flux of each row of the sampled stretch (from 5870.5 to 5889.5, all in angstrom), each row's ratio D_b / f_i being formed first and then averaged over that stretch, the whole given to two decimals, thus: 4.03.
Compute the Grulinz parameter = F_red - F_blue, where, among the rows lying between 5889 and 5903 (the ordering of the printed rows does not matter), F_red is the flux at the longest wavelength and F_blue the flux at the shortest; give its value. 20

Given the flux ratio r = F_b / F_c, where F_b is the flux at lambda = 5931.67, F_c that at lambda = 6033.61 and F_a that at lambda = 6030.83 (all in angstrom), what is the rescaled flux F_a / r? 100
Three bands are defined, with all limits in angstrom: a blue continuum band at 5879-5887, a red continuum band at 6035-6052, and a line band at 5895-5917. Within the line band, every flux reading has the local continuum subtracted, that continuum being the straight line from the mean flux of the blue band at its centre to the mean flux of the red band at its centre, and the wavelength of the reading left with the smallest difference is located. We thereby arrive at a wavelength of 5896.27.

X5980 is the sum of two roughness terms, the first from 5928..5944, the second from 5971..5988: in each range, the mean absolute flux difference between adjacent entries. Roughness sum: 3.1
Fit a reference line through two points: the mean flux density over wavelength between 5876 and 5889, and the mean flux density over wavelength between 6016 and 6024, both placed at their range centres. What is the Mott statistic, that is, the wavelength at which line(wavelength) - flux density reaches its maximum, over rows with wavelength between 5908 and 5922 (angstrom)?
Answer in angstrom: 5909.86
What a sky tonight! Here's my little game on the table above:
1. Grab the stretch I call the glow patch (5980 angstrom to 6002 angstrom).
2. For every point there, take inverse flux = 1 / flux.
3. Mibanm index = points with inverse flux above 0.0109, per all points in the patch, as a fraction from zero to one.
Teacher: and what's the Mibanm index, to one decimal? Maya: 0.5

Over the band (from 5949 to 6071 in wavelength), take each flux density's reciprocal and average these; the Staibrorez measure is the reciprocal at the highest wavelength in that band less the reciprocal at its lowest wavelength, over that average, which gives 0.024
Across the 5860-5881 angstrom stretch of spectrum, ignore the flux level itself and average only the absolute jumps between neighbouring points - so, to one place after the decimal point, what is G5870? 1.8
